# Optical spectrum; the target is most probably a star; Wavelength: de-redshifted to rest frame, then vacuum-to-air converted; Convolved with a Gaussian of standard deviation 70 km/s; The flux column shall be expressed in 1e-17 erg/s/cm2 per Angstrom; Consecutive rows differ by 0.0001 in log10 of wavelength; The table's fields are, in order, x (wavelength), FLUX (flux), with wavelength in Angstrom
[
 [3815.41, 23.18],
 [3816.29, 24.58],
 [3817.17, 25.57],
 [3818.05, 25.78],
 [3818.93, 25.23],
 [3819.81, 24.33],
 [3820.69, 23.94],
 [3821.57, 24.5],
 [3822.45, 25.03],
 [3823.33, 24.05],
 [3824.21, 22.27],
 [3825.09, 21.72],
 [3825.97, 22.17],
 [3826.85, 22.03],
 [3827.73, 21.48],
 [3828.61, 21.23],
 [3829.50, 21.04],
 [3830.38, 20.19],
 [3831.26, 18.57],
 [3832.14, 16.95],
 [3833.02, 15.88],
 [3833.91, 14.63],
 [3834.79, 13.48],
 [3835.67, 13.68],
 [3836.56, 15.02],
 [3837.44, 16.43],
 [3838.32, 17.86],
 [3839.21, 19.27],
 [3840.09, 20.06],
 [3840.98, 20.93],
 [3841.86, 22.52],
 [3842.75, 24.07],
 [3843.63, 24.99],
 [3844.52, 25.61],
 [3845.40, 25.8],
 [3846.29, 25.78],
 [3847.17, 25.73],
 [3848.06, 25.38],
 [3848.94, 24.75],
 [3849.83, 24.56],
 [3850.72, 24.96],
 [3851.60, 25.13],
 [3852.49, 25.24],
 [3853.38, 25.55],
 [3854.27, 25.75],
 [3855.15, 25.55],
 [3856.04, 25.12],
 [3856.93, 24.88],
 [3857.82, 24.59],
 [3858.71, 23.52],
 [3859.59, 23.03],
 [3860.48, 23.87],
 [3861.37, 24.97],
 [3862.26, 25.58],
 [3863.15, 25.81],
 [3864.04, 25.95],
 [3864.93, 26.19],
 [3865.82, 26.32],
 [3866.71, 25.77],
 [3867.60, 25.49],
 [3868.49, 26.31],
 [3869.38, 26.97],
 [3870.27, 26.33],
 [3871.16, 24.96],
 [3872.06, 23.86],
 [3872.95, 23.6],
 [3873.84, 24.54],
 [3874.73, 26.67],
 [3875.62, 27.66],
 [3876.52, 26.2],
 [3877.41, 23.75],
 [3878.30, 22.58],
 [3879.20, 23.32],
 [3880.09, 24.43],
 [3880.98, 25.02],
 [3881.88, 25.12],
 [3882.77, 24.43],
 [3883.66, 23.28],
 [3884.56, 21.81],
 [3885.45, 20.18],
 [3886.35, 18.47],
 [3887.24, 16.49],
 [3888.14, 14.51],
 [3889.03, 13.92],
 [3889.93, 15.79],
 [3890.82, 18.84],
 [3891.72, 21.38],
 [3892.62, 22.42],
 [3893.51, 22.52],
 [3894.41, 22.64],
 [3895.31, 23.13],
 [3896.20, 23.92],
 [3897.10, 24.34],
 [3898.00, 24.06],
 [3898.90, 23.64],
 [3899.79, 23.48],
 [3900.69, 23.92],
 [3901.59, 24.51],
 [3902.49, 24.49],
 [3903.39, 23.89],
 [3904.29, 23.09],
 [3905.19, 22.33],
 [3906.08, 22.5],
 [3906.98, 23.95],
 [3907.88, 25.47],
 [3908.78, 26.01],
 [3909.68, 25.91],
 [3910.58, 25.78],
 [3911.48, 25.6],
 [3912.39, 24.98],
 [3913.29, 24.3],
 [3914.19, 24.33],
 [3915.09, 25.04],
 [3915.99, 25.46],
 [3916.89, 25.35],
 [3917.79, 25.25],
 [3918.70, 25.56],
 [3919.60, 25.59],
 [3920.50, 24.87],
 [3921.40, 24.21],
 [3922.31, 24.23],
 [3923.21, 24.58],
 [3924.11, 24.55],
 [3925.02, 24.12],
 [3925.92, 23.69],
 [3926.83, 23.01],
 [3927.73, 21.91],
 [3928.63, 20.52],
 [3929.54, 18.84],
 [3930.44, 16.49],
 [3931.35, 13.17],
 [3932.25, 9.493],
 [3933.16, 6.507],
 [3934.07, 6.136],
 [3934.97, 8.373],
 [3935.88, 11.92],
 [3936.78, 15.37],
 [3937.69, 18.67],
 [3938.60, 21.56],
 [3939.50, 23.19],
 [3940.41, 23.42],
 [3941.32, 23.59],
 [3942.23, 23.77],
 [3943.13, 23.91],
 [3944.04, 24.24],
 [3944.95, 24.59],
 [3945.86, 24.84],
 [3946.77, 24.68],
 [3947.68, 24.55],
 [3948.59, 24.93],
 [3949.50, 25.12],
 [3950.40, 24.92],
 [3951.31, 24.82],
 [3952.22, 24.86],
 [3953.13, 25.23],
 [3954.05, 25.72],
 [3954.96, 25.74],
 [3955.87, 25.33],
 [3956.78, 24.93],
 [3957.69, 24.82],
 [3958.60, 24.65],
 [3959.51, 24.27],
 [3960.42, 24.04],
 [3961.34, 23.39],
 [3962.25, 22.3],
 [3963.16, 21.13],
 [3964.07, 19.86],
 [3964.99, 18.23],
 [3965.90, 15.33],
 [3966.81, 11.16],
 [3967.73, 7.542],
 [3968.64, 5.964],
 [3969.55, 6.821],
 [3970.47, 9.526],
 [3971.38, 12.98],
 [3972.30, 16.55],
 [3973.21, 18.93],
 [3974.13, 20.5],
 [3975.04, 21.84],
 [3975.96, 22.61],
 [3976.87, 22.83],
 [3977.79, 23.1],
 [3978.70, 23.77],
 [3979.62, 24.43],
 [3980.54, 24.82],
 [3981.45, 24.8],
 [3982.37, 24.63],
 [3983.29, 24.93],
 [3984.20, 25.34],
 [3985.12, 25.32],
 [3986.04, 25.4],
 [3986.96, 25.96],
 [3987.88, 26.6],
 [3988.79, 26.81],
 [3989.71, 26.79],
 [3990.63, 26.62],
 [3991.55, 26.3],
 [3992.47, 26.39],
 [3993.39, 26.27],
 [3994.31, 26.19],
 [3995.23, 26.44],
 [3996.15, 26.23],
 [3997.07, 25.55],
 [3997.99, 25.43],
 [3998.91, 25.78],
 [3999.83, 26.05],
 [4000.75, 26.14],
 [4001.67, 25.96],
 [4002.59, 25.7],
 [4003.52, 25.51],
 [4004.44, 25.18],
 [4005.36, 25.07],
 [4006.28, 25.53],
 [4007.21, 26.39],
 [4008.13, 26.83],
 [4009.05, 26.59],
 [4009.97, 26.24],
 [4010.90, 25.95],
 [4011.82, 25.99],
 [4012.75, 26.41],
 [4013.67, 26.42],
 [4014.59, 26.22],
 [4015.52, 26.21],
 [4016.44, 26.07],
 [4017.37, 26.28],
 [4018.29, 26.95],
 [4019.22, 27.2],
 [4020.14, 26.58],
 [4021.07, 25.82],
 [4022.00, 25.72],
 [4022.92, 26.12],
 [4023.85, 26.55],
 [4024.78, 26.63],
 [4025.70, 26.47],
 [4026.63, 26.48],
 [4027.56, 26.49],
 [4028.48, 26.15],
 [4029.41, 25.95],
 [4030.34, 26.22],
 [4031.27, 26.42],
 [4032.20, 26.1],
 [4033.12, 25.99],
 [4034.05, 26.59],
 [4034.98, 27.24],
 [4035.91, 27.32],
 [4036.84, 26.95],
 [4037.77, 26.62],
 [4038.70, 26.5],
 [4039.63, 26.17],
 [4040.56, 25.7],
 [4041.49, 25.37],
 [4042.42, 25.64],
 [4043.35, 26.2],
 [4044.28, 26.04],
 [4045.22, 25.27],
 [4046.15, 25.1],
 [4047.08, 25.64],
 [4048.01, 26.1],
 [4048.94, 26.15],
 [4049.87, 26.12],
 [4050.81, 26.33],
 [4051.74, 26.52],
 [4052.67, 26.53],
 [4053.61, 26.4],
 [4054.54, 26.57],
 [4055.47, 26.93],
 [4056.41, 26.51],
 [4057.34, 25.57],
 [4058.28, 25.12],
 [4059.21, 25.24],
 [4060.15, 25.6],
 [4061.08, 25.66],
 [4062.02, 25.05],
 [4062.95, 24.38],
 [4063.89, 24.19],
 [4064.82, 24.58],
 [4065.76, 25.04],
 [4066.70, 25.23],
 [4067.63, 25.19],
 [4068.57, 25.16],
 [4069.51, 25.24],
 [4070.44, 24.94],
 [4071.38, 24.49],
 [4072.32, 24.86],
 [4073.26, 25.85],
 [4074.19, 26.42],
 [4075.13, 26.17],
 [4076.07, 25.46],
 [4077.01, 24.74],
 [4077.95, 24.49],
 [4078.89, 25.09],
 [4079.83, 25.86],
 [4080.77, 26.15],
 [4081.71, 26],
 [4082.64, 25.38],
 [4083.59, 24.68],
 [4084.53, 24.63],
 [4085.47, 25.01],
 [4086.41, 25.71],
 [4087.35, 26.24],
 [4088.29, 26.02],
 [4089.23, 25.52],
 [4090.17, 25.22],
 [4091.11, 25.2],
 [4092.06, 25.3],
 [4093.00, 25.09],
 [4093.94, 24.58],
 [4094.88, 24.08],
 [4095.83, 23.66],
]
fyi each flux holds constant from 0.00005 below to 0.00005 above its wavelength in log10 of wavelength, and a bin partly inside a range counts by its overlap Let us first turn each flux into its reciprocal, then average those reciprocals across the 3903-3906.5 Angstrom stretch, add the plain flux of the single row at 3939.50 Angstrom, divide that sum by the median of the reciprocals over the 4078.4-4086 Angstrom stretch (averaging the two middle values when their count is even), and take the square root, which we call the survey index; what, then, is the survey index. 24.2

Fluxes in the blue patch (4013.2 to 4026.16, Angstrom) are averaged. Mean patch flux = 26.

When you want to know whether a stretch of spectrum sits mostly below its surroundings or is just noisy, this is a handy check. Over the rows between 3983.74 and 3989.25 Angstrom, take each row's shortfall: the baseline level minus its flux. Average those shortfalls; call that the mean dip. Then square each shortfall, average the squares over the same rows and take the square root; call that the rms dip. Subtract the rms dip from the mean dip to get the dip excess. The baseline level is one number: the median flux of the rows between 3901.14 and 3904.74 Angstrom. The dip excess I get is -3.5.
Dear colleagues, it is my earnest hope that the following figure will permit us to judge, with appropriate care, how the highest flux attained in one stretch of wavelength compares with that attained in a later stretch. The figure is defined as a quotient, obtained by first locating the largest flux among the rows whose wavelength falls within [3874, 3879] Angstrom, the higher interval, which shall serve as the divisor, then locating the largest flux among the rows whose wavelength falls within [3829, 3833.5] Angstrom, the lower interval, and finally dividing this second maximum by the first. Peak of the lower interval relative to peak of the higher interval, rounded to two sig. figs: 0.76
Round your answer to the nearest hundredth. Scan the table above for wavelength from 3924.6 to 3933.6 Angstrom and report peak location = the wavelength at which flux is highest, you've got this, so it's 3925.02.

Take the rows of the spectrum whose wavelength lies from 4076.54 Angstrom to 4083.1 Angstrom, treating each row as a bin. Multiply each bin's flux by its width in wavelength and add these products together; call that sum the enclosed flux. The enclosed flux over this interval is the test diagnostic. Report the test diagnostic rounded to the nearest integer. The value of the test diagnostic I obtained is 167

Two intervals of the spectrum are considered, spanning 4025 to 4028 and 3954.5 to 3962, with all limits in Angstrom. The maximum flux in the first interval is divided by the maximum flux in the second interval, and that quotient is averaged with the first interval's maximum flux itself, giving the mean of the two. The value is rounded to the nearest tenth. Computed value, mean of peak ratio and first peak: 13.8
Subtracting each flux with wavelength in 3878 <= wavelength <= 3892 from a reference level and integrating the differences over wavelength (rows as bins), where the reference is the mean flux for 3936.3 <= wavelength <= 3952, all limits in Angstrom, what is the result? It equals 39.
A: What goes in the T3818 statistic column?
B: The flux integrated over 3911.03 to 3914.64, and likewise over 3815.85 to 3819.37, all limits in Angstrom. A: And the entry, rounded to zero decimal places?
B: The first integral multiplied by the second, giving 7948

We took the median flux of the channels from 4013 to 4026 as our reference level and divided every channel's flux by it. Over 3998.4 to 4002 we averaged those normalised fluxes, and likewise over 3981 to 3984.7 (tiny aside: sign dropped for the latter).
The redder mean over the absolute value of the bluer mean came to 1.04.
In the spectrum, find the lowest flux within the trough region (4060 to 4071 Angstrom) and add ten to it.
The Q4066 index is 34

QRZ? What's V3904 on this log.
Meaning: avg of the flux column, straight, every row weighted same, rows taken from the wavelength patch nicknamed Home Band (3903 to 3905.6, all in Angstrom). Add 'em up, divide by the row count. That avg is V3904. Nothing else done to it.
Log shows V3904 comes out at 23.1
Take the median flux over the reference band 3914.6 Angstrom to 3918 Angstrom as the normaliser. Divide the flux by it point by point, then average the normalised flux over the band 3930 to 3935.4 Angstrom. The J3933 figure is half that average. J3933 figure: 0.198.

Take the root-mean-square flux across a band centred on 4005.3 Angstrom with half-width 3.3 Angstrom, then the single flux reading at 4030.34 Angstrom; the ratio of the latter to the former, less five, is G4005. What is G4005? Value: -3.98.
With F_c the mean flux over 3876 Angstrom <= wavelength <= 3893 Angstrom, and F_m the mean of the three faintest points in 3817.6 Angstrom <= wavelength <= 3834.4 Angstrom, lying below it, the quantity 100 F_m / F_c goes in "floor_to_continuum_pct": 75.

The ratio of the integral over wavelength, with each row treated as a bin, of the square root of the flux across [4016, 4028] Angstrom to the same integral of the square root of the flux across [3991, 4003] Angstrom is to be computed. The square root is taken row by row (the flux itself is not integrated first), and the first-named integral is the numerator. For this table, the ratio 1.01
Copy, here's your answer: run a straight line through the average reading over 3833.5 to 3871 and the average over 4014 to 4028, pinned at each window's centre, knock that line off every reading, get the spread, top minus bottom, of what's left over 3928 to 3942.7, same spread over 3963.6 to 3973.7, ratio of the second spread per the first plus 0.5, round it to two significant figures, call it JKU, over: 1.3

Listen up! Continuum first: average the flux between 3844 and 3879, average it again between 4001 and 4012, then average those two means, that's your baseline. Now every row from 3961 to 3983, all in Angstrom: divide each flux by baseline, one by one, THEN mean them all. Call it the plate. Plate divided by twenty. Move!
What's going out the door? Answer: 0.036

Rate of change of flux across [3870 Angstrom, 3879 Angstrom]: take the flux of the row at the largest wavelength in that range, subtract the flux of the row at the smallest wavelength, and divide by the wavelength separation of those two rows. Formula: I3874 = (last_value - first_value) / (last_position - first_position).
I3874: -0.47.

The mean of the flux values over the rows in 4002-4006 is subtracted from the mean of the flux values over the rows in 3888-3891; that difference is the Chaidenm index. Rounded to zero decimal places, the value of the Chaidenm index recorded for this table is -10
